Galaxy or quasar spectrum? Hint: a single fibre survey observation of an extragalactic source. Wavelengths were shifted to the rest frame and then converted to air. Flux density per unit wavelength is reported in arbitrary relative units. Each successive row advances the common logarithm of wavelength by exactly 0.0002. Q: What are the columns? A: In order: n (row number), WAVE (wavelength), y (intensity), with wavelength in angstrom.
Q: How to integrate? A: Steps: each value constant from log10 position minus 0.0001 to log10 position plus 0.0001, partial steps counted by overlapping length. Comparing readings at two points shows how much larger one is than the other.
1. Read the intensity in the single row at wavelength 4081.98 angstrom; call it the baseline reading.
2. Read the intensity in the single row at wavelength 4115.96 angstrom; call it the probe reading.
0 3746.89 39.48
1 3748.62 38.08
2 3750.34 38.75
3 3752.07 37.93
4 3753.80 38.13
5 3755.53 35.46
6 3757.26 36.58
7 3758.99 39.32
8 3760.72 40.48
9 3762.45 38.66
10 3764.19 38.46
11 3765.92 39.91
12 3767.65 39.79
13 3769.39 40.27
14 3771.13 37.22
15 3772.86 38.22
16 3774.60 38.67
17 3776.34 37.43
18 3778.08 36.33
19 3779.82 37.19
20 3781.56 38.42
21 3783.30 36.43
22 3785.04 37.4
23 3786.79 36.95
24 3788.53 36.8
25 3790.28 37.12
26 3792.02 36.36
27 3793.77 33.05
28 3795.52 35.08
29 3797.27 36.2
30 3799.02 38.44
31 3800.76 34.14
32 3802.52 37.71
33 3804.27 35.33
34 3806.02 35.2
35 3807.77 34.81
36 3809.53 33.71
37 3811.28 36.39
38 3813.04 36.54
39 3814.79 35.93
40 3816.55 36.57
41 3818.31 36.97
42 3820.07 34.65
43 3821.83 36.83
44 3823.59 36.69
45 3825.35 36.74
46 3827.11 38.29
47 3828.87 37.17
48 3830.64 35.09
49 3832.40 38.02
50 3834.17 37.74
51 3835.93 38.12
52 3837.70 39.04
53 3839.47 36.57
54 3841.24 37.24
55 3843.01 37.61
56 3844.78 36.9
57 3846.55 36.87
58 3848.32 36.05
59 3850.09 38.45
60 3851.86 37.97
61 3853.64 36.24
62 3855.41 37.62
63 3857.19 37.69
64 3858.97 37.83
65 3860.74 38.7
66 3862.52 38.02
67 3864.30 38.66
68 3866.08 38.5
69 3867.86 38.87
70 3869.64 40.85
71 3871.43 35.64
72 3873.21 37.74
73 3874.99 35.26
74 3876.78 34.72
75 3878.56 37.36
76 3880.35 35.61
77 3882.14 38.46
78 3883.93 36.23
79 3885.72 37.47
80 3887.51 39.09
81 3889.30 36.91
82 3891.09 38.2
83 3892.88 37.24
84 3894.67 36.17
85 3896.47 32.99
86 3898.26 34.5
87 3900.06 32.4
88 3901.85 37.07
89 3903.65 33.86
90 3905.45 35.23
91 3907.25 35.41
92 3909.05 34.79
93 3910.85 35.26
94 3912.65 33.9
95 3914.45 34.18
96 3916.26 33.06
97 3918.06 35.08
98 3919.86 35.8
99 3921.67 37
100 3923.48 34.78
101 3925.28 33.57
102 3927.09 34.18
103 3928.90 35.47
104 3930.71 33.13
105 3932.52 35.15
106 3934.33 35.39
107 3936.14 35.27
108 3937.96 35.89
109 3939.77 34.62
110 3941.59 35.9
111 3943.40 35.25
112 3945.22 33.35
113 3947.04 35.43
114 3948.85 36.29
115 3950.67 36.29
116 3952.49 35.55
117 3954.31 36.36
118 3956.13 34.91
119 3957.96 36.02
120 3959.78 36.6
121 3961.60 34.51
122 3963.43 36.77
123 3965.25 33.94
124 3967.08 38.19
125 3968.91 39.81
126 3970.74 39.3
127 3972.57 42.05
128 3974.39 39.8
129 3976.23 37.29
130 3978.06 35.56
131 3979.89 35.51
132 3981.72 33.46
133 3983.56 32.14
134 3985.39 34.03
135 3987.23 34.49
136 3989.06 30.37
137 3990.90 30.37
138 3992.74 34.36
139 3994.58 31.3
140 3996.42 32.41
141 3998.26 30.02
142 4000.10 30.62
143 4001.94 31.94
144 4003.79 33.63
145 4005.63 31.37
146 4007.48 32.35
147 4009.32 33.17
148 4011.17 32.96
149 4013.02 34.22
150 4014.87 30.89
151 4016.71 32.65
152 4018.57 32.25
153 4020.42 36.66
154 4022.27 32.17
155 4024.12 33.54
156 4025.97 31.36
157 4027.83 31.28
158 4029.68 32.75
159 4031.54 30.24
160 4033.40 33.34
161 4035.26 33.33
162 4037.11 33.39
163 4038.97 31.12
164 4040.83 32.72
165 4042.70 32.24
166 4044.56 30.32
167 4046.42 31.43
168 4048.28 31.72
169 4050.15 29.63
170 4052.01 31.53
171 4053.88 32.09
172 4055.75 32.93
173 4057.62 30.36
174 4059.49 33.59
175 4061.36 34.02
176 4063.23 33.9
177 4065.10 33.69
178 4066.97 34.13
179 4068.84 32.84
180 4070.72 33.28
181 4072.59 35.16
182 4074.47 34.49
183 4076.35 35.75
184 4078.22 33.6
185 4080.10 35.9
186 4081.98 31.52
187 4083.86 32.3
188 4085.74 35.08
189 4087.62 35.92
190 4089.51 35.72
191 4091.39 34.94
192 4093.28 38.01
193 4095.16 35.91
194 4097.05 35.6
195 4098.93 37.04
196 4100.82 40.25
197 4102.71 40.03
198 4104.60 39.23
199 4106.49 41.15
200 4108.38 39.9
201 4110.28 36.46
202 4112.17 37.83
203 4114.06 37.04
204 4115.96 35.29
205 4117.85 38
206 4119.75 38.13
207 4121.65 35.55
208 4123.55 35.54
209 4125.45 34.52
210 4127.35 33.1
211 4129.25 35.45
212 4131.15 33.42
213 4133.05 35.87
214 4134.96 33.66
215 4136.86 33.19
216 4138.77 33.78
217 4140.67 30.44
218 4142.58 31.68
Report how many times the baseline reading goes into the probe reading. 1.12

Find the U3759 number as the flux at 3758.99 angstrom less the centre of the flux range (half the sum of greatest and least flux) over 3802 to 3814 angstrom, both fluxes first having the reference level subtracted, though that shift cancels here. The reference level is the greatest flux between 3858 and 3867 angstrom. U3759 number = 3.6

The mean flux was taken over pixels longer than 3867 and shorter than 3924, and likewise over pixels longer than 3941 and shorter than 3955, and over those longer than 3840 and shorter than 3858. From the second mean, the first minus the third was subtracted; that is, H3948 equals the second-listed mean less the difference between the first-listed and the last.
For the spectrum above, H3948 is 37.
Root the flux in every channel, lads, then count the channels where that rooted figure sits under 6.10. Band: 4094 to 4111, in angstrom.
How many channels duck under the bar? 4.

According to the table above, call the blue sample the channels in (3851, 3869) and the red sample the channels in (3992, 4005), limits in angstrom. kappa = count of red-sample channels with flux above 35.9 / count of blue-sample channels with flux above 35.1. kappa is 0.0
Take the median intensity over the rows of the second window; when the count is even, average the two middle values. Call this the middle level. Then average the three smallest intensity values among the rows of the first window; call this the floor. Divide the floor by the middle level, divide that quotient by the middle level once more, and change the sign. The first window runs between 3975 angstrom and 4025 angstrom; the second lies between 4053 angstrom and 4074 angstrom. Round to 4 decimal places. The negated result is -0.0268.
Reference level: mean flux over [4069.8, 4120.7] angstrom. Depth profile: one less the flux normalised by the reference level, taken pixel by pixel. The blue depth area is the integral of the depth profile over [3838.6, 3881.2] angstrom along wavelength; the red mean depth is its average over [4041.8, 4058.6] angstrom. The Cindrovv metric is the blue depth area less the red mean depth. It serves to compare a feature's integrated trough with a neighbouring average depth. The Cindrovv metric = -1.2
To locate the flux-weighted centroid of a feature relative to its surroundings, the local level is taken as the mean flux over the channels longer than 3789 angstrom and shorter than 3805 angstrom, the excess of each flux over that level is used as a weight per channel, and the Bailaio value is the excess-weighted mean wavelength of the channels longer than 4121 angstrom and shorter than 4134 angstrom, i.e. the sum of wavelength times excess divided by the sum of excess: 4127.9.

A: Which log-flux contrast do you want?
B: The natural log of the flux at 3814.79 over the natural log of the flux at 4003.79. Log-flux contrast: 1.02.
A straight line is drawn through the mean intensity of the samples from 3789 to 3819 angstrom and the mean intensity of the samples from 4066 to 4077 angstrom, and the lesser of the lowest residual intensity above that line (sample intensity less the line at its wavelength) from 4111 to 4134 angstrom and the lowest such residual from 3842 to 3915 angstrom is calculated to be -2.9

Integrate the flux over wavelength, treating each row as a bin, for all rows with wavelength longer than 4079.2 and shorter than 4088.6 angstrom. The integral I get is 321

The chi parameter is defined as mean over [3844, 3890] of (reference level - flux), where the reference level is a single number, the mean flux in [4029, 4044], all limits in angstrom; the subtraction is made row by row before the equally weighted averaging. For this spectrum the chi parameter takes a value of -5.1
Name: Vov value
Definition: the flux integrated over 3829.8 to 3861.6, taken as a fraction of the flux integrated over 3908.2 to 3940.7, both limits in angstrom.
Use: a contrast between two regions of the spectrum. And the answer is 1.05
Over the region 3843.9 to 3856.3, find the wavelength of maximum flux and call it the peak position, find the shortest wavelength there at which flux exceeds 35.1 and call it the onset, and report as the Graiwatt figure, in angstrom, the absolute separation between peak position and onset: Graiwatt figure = 5.3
